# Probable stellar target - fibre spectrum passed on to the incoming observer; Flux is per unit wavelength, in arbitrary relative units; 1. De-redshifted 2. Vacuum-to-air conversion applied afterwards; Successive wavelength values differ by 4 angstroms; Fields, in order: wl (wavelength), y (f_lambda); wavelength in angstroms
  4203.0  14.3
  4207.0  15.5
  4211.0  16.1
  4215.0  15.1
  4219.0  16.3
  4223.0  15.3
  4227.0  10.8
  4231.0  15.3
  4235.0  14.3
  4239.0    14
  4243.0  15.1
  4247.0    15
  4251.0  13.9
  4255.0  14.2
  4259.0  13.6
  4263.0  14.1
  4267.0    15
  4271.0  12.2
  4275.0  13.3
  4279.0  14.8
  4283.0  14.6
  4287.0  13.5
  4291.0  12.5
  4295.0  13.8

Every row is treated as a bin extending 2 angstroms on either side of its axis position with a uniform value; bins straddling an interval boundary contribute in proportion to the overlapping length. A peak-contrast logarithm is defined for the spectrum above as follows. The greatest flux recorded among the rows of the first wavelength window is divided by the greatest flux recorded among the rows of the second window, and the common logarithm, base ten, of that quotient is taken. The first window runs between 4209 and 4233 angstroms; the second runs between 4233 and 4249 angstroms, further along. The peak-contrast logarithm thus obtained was 0.033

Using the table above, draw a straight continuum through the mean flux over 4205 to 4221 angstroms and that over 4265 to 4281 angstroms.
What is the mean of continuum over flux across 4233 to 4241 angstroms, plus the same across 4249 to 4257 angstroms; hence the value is 2.089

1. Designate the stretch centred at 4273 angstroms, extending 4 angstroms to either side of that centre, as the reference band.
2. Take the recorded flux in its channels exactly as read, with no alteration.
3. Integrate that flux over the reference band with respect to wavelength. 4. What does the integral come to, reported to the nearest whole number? 102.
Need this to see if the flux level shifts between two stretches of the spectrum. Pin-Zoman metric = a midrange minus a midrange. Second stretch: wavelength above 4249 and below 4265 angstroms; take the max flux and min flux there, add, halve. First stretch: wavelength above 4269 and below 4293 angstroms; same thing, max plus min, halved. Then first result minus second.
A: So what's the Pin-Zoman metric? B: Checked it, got -0.4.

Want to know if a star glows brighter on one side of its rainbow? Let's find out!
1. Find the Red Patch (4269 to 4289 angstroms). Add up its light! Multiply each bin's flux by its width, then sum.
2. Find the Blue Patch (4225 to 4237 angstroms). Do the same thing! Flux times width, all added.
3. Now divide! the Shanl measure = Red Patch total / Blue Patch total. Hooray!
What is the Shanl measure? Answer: 1.7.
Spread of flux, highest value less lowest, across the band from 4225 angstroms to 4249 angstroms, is 4.5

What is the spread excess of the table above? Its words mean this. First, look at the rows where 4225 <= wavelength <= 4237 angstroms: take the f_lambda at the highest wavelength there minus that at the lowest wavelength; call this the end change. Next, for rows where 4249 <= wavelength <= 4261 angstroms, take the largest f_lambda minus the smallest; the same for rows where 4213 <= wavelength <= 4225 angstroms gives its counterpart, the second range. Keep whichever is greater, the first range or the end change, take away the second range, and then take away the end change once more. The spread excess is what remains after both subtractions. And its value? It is -1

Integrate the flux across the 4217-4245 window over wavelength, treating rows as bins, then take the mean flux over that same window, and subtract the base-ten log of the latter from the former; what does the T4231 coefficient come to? 403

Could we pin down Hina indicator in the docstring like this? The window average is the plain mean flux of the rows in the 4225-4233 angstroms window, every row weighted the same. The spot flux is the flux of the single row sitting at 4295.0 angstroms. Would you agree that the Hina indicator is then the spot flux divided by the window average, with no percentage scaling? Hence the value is 1.06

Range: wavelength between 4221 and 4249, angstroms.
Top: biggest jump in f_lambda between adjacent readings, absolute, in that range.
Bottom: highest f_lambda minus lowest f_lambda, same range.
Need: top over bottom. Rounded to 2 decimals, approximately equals 1.00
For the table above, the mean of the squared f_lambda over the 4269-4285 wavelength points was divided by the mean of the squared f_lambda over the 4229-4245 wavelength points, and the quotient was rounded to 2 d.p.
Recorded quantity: 0.88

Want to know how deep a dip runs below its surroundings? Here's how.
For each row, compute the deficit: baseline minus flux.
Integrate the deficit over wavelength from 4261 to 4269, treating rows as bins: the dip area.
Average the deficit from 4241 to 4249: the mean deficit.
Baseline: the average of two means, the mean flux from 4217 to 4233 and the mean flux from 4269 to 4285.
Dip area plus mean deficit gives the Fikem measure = -5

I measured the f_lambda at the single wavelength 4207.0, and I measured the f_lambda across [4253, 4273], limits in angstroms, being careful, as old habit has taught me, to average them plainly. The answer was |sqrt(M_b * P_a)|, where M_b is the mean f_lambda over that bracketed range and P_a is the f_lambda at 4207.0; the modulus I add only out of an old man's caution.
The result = 14.6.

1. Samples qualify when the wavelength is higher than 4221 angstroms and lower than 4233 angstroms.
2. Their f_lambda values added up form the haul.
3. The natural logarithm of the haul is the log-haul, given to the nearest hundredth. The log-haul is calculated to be 3.72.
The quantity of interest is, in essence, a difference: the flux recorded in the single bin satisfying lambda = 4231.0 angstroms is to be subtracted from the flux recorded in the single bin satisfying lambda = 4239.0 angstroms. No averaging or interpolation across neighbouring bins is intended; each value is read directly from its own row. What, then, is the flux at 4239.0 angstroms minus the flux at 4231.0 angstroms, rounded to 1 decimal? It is -1.3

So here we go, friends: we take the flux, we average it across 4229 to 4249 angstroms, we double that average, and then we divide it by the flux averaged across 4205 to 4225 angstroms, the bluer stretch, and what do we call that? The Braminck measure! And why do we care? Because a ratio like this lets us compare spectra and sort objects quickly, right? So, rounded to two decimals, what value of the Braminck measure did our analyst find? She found 1.88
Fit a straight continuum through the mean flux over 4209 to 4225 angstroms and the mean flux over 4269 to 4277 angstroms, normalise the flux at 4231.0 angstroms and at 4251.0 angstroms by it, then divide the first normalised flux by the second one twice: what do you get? 1.02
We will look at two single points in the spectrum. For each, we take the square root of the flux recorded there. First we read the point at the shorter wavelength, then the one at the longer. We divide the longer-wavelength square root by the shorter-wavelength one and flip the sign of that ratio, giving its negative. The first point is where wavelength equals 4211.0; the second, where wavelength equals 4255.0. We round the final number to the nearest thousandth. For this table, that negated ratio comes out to -0.939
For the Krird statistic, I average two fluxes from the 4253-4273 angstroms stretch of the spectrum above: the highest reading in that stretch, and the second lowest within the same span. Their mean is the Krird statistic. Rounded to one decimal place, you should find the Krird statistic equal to 14.3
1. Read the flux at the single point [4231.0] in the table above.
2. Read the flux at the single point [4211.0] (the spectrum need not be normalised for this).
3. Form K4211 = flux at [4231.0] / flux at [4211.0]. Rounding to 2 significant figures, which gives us 0.95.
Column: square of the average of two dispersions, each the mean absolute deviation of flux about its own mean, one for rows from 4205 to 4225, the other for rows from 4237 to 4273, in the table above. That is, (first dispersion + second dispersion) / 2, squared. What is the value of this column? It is 0.3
